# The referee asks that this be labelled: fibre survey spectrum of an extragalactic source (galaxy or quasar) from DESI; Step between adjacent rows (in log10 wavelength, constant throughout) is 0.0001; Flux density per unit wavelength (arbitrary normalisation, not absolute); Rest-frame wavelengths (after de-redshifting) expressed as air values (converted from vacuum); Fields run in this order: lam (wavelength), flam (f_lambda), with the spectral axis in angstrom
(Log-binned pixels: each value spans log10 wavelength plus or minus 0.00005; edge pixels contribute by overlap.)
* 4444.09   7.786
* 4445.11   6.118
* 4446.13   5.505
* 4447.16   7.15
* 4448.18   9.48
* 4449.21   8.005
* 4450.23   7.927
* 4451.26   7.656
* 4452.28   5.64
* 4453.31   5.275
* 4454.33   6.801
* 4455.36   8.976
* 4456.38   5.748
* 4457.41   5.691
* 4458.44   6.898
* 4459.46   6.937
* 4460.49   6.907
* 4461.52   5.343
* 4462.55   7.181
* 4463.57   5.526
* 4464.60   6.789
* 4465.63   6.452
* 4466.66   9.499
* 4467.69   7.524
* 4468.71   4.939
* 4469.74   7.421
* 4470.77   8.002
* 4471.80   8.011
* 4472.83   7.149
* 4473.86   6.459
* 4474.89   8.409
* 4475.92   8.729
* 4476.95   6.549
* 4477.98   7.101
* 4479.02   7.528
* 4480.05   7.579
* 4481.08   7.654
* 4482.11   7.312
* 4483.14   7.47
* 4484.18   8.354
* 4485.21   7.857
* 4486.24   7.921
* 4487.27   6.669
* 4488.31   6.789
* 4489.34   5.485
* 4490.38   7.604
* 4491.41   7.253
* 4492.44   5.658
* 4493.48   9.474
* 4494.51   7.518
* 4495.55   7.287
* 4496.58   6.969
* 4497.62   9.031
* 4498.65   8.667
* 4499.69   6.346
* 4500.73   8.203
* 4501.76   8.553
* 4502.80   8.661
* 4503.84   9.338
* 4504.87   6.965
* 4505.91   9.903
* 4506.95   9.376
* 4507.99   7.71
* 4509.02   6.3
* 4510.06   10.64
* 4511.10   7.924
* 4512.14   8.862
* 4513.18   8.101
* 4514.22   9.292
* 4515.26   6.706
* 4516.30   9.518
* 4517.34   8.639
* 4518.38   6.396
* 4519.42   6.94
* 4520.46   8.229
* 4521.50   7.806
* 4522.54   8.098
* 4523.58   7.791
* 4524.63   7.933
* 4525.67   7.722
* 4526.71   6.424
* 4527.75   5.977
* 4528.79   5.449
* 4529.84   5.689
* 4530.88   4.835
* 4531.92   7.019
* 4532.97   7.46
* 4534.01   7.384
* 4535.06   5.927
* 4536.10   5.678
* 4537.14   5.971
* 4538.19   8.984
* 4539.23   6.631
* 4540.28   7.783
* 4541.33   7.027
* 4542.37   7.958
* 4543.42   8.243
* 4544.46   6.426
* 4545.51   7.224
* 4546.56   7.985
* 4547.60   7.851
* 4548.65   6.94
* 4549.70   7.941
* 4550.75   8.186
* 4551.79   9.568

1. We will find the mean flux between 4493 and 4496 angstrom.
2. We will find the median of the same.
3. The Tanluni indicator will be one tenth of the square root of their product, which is 0.780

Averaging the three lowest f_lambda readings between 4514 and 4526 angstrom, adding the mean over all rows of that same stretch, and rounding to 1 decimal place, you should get 14.6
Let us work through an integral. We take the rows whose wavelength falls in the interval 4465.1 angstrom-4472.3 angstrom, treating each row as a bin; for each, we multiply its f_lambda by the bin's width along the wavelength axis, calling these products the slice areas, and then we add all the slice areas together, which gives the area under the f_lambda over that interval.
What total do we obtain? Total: 53.3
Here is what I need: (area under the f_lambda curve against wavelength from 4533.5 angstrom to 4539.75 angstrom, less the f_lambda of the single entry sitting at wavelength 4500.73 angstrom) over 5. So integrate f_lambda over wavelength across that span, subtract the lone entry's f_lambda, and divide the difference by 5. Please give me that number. 7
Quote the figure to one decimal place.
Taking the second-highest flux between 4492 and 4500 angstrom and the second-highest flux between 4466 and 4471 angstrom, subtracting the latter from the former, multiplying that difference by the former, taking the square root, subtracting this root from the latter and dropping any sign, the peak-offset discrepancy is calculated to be 5.0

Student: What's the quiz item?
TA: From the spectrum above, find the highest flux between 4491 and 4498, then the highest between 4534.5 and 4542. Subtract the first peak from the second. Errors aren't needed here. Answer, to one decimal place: -0.5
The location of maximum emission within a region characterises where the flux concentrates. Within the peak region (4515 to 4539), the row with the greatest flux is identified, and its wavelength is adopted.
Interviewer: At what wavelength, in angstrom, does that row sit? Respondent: 4516.30 angstrom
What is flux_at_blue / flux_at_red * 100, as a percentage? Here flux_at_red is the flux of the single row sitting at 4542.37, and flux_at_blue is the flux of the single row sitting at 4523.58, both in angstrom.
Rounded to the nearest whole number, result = 98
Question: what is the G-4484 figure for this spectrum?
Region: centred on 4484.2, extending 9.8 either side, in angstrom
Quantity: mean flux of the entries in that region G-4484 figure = 7.4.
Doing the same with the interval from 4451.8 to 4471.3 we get 6.7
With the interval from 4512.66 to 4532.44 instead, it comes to 7.3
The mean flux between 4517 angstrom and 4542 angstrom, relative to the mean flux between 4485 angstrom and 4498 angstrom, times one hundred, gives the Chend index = 95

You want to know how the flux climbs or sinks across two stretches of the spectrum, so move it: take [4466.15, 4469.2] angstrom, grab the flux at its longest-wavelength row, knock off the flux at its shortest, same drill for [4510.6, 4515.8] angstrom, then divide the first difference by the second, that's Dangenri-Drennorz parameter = 3.7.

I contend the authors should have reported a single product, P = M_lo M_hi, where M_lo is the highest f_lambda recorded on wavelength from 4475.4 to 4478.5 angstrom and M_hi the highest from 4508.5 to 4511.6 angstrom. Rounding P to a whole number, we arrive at 93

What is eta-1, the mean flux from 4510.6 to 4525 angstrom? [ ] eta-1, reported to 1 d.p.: 8.0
